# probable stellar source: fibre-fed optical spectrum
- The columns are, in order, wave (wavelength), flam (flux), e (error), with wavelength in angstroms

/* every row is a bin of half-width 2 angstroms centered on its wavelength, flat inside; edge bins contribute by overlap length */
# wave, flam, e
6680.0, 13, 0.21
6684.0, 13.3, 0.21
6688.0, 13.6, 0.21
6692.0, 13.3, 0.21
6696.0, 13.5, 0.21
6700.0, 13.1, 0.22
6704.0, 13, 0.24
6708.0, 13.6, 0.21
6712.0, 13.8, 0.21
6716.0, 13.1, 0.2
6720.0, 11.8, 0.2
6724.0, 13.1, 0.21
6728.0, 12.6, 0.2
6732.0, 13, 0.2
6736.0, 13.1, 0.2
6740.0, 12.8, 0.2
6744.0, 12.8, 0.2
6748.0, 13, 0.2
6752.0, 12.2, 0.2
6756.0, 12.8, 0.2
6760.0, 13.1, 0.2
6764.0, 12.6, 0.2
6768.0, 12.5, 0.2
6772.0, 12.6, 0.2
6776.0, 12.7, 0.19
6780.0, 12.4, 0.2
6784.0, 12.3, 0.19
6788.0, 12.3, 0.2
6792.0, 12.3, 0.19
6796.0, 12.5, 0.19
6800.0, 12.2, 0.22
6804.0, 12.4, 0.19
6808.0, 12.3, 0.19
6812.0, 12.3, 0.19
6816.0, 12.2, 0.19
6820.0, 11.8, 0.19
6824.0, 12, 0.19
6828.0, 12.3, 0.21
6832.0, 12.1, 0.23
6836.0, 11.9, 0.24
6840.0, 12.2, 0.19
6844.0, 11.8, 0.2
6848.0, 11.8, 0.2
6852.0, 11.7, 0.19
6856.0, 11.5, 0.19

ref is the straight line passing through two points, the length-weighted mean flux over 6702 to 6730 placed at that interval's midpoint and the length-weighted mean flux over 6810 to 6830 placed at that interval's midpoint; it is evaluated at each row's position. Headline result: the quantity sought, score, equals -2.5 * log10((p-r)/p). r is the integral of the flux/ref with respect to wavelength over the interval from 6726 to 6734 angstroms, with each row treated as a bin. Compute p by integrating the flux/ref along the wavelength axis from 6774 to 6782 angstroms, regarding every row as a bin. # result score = 4.8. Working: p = 8.05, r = 7.95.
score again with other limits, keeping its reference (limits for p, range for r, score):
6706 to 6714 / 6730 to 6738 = 3.7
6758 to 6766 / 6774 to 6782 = 4.7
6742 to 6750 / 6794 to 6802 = 5.2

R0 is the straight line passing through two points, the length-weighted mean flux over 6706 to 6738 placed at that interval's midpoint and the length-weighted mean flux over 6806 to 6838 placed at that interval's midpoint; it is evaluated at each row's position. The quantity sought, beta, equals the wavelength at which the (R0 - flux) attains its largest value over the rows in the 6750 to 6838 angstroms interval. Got 6752.0 angstroms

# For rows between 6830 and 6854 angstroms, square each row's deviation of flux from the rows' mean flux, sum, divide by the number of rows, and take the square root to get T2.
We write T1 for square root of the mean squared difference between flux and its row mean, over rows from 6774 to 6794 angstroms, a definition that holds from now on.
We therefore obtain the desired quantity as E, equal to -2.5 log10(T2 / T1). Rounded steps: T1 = 0.155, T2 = 0.18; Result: -0.1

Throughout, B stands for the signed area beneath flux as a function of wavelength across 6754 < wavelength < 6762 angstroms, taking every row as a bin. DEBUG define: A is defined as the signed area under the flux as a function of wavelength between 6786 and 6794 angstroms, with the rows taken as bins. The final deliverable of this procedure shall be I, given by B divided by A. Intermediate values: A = 98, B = 104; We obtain 1.05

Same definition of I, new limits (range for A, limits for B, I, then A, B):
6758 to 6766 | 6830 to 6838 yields 0.93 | 103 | 96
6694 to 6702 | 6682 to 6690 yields 1.01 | 106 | 108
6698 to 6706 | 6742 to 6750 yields 0.99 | 104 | 103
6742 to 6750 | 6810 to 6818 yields 0.95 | 103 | 98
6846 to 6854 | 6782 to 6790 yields 1.05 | 94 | 98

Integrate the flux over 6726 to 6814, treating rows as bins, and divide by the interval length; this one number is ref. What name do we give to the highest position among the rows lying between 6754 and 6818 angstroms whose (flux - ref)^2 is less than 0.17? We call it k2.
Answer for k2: 6816.0 angstroms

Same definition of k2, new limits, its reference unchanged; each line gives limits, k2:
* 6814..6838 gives 6828.0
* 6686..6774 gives 6772.0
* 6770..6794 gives 6792.0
